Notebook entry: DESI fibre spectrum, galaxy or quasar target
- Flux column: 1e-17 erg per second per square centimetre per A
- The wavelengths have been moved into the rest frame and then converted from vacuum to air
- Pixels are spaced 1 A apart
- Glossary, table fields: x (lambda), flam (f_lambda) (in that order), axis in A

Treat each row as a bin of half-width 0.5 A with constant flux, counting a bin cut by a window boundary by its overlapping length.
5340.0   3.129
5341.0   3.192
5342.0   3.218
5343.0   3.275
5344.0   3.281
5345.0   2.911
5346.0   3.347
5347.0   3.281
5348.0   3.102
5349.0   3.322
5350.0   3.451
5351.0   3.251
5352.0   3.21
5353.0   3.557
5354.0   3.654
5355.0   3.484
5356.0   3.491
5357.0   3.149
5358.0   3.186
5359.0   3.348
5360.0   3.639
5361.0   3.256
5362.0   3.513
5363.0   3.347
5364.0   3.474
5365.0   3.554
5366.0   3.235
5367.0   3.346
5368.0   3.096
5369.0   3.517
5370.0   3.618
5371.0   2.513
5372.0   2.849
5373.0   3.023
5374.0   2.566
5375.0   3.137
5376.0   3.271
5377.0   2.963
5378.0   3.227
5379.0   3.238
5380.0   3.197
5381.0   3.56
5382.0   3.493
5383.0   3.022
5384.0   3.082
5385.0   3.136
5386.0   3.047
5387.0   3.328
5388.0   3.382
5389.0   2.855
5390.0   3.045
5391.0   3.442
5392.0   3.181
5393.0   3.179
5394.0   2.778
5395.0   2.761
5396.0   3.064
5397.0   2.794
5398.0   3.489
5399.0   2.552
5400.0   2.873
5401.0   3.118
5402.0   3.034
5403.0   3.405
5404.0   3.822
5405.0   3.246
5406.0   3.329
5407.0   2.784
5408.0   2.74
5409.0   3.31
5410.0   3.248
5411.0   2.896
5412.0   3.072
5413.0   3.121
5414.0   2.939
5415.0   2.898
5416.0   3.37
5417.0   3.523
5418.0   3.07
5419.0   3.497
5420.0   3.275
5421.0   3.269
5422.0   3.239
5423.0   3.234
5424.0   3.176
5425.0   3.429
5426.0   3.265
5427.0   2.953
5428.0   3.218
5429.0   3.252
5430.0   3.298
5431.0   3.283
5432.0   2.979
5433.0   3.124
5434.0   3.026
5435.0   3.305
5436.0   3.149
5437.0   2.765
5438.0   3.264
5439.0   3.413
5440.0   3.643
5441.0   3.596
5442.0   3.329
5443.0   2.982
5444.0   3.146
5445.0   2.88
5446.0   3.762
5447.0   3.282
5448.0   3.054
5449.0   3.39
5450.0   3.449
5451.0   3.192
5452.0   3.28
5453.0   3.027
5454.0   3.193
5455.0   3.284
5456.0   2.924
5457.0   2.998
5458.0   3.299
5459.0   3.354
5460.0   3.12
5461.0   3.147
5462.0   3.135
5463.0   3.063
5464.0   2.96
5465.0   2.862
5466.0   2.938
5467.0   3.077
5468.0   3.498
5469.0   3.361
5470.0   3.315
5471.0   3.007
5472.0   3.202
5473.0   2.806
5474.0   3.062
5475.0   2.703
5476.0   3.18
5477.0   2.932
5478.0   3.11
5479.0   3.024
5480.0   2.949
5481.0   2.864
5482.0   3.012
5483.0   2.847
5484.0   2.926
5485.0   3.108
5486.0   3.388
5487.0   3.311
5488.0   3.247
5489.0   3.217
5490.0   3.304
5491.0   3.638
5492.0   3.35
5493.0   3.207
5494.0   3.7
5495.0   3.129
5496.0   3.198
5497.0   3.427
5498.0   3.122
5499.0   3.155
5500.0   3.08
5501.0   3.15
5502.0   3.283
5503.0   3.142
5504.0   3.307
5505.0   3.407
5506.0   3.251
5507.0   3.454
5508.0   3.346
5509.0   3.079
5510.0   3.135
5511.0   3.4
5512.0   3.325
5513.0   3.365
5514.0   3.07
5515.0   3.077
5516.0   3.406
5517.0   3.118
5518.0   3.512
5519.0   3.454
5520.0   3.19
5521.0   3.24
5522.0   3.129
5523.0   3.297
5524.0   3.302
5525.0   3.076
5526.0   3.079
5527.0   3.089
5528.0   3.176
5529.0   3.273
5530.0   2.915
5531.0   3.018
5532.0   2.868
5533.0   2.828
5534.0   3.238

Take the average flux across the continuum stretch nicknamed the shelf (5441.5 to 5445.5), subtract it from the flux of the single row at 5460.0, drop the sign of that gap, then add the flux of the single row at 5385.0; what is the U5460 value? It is 3.17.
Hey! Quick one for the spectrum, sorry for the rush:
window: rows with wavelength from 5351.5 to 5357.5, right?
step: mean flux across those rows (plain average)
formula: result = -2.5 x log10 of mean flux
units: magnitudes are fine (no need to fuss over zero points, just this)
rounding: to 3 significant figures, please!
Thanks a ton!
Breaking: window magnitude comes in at -1.34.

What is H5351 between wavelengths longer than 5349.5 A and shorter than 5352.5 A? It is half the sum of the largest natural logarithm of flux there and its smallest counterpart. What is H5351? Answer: 1.20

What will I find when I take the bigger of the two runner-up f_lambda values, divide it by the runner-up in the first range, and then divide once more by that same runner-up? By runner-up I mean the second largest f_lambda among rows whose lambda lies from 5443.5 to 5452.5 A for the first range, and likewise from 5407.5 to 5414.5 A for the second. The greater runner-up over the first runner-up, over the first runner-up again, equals 0.290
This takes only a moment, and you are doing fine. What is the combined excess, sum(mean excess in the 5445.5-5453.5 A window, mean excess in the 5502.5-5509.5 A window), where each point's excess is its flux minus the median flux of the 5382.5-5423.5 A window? 0.35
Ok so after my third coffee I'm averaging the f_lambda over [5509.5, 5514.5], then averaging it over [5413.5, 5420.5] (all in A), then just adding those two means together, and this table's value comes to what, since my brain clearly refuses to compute 6.48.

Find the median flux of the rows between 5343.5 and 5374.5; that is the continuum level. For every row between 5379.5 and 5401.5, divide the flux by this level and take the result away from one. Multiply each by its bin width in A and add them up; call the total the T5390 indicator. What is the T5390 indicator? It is 1.4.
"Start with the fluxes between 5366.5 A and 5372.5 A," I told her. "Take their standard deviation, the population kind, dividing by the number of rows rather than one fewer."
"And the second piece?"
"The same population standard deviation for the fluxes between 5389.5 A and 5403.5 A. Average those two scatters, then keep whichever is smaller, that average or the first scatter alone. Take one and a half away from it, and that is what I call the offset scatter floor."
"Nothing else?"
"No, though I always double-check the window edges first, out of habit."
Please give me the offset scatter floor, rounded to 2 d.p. -1.17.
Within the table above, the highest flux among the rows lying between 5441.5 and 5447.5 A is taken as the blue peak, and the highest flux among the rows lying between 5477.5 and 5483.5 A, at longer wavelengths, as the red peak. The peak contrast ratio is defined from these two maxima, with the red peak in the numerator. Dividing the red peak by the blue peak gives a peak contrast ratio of 0.83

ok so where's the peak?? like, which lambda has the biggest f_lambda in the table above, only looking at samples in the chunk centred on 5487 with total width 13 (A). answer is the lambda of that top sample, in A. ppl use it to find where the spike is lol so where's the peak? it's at 5491.0 A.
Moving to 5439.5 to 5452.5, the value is 5446.0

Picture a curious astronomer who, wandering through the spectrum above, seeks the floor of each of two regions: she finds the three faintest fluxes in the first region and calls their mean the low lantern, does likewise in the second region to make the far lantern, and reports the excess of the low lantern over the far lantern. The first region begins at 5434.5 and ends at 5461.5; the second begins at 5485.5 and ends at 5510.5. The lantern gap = -0.24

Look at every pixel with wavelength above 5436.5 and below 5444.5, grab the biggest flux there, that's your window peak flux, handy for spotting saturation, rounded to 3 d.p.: 3.643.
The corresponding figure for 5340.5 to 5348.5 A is 3.347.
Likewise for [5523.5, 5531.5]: 3.302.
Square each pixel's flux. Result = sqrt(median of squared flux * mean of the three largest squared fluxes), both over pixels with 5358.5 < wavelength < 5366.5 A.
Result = 12.2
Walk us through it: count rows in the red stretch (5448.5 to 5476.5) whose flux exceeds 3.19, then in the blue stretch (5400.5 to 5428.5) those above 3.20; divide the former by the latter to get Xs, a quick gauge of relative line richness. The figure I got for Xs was 0.75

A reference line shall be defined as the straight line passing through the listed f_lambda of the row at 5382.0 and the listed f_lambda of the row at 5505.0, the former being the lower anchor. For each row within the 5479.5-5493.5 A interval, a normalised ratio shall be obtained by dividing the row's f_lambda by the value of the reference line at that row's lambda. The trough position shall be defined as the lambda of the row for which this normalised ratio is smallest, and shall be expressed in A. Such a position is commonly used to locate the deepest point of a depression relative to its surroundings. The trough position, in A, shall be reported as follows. 5483.0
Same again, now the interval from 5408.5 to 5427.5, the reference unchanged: 5411.0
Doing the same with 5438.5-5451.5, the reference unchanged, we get 5445.0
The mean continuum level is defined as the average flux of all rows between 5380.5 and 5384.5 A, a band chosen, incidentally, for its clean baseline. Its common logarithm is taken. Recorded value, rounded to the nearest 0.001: 0.517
